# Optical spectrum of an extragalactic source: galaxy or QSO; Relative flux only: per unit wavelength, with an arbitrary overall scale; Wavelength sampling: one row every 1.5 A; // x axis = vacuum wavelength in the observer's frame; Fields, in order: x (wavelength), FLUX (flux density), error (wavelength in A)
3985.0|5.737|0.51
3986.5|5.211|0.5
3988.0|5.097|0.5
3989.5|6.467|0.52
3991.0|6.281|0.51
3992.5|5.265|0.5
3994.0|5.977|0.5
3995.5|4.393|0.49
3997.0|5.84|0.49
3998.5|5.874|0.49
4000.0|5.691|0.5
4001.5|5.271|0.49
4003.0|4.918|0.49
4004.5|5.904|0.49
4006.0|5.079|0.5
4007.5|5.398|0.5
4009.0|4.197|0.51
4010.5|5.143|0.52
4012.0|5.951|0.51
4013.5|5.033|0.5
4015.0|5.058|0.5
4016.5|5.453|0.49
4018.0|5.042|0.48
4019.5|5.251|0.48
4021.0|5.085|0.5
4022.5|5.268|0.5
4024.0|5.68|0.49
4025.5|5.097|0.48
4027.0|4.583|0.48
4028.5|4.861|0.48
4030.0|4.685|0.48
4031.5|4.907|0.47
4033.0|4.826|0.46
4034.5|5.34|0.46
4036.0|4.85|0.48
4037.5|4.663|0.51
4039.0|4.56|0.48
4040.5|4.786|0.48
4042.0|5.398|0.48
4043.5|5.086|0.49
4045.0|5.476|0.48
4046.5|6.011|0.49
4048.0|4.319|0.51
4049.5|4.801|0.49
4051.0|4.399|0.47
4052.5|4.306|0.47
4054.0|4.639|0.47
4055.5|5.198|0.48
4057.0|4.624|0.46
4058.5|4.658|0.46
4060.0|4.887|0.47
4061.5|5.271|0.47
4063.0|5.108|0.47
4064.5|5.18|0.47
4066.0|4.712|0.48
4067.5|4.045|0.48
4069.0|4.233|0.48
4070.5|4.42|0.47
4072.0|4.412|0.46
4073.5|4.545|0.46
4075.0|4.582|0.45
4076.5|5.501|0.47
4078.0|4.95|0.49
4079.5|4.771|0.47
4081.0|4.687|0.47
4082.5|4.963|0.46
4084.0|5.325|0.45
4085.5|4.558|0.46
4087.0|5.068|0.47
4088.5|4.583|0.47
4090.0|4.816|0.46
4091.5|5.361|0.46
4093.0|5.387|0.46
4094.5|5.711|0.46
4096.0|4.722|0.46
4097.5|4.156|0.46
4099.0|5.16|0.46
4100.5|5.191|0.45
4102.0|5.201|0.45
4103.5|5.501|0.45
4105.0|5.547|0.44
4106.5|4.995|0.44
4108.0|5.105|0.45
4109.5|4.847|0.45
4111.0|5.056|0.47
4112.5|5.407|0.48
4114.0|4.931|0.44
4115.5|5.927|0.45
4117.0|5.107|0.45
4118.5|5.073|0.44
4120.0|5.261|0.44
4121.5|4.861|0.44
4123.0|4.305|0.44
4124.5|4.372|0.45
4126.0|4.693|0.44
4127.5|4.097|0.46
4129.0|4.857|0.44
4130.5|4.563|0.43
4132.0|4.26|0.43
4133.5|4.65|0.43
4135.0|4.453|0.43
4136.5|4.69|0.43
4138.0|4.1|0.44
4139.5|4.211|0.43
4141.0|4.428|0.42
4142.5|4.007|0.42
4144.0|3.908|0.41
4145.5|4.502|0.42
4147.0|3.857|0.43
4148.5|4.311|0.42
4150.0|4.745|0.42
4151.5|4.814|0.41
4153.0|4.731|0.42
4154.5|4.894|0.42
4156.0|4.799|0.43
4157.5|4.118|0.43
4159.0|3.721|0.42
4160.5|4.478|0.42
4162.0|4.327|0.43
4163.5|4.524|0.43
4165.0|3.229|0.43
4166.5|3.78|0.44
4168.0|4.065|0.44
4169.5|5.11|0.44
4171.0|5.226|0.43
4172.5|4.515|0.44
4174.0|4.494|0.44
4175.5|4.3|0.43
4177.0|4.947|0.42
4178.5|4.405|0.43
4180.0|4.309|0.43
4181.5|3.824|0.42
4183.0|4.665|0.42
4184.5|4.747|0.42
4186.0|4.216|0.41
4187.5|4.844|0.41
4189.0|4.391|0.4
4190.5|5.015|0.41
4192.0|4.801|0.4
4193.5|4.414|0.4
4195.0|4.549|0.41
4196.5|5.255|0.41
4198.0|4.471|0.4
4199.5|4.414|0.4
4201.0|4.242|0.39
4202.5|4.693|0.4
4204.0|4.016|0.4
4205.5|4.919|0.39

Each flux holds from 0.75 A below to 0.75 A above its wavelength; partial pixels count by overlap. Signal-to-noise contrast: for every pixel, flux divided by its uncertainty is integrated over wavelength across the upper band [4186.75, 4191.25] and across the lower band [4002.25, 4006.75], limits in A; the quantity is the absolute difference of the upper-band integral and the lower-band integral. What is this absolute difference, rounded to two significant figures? 4.2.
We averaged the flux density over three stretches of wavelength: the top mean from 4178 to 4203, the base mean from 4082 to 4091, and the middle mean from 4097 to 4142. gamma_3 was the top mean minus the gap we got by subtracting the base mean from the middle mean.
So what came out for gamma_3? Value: 4.6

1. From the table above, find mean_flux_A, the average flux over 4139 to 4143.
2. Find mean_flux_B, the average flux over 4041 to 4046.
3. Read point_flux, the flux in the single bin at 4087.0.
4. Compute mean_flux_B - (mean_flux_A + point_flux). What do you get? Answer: -4.0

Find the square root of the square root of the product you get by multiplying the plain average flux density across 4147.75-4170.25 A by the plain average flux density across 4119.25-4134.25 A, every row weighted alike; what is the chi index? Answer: 2.12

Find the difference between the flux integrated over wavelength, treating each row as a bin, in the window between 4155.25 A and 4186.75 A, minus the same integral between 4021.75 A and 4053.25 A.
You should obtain -18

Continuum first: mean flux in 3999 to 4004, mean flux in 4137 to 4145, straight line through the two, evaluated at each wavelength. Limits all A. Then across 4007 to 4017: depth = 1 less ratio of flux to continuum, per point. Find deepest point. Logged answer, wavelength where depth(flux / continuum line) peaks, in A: 4009.0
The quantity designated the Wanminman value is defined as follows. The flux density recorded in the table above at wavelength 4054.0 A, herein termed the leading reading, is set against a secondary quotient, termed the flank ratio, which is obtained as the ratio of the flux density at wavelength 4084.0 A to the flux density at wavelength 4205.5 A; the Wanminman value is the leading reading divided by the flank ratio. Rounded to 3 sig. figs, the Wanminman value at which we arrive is 4.29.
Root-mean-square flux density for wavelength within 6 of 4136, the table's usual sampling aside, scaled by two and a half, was 11.1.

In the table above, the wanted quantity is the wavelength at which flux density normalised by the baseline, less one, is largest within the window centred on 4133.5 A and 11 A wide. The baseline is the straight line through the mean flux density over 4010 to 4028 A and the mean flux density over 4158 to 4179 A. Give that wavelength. 4129.0 A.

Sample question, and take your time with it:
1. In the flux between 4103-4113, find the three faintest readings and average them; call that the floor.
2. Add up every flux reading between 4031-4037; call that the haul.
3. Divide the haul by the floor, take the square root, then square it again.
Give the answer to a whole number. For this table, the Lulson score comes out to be 4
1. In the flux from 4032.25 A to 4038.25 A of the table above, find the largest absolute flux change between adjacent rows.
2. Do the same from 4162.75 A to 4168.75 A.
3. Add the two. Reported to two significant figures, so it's 1.8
